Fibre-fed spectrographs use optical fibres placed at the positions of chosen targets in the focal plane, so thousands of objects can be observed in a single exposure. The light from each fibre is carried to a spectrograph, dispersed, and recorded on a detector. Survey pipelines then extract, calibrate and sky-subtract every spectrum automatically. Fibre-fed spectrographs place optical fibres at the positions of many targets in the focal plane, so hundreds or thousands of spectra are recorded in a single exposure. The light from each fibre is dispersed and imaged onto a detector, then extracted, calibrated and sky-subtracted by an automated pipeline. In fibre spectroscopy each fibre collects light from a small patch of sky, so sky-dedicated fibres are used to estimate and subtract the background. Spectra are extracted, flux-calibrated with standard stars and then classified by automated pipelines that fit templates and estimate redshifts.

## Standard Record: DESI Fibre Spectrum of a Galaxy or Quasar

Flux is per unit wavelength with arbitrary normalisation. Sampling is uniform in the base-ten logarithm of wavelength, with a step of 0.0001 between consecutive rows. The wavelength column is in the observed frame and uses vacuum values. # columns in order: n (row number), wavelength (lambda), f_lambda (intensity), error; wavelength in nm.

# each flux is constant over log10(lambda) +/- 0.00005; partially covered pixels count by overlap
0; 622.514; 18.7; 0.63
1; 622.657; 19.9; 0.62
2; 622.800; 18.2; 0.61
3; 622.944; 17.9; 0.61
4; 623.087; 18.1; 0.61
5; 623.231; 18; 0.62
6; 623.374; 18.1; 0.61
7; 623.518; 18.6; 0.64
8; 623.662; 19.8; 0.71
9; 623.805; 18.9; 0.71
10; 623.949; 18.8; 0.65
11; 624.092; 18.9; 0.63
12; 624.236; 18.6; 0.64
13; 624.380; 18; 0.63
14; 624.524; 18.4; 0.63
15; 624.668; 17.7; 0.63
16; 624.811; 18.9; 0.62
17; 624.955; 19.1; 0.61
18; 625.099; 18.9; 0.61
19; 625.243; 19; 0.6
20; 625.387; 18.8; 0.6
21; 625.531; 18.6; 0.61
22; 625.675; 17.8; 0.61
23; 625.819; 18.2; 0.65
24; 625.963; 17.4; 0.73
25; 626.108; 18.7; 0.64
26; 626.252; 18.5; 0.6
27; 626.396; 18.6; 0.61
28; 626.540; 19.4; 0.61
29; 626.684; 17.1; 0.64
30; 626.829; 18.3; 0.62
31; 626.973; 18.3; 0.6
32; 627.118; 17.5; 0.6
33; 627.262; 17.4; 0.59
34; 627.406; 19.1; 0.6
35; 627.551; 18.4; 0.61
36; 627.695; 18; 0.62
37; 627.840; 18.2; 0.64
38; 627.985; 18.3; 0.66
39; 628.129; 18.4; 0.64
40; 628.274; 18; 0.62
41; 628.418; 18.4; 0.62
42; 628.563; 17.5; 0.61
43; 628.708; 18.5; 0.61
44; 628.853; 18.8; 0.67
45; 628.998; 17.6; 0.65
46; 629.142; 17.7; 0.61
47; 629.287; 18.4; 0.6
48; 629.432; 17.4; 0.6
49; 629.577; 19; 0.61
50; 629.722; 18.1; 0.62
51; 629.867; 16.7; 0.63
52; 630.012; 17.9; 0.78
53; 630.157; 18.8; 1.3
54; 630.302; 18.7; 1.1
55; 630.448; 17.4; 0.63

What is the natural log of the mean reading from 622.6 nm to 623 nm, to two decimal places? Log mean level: 2.93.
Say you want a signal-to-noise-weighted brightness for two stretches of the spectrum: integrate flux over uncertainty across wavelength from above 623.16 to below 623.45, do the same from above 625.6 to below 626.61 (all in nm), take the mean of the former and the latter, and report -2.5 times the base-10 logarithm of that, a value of -3.19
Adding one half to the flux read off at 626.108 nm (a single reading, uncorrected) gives 19.2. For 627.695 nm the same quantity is 18.5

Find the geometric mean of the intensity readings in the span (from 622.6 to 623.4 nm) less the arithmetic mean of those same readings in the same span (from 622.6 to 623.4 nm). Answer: -0.01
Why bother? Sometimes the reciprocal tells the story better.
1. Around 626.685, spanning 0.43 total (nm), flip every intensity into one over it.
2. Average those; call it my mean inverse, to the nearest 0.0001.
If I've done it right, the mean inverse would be 0.0549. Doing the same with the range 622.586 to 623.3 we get 0.0544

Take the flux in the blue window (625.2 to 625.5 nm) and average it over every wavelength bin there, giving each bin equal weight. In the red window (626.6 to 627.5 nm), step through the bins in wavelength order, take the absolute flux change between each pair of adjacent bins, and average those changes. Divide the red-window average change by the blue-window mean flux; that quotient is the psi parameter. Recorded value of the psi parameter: 0.040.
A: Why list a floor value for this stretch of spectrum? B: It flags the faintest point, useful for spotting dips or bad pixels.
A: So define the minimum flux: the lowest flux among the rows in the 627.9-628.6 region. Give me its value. 17.5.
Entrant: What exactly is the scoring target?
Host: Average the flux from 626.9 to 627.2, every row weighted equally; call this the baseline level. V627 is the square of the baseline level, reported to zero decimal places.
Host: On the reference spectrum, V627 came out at 320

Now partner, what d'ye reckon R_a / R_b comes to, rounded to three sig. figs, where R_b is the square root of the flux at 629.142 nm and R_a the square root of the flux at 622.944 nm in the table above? 1.01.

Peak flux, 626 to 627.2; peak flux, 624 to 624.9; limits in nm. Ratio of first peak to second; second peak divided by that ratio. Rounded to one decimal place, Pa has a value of 18.4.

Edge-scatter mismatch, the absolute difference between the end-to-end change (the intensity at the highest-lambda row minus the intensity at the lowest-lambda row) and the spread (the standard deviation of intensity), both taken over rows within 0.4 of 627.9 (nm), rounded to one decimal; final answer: 0.6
